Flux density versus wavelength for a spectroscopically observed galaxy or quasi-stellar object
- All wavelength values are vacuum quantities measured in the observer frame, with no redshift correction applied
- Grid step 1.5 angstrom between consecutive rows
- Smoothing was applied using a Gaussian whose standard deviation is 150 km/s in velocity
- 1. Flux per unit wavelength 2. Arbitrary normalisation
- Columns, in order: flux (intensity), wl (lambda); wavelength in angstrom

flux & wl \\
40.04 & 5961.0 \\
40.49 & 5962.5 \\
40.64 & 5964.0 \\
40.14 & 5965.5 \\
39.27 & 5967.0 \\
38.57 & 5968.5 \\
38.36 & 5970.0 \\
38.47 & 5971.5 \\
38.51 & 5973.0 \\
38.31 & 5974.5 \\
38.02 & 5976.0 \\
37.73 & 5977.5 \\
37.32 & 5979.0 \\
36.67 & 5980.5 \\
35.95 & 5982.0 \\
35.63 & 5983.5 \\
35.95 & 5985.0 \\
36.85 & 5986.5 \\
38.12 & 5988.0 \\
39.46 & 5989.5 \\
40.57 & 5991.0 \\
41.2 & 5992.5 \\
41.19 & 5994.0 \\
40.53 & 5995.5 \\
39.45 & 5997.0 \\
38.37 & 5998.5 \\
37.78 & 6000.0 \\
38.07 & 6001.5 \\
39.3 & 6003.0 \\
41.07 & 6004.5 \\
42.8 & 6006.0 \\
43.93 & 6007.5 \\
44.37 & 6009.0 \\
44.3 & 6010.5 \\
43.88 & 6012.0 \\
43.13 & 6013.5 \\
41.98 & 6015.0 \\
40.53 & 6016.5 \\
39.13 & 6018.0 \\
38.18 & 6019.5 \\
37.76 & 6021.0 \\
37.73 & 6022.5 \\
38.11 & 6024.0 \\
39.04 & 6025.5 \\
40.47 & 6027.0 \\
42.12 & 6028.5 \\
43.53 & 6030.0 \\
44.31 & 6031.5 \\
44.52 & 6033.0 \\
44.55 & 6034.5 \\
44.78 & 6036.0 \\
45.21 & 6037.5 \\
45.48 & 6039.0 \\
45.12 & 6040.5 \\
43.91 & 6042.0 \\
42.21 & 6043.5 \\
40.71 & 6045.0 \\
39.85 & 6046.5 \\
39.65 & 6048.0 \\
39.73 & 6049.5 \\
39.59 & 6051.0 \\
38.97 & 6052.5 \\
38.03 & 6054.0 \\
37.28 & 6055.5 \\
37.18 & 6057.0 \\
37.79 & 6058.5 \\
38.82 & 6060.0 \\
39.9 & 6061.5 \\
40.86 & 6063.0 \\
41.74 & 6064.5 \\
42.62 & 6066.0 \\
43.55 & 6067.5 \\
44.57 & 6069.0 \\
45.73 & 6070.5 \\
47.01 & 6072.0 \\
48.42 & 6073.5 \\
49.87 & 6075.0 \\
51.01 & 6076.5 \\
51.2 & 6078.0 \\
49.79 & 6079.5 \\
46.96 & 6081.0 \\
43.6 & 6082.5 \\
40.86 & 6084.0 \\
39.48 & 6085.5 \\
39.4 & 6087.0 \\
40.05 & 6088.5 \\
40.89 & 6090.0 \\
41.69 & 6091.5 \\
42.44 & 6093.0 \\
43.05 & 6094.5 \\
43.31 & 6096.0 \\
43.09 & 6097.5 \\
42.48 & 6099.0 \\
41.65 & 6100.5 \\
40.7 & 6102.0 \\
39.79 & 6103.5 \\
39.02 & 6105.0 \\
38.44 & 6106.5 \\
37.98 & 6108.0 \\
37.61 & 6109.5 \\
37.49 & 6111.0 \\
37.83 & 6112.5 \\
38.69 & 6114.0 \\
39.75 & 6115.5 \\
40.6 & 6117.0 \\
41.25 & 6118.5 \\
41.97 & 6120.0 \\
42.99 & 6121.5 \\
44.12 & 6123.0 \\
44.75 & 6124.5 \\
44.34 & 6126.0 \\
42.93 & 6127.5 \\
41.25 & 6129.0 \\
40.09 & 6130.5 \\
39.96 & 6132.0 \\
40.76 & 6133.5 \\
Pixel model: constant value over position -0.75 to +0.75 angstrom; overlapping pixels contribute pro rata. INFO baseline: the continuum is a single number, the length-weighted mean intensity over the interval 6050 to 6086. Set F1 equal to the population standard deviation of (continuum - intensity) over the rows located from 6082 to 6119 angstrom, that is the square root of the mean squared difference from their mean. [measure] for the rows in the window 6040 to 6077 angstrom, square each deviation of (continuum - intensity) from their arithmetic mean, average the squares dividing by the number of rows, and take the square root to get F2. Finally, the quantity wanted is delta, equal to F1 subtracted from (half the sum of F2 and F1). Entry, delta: 1.0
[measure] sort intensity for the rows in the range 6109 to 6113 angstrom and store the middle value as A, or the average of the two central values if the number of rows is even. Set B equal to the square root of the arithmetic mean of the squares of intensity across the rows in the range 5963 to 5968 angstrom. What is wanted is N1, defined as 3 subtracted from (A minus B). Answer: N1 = -5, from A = 37.6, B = 40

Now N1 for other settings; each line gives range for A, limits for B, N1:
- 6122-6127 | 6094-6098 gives -2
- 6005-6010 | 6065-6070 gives -3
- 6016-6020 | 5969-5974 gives -2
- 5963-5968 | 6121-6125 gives -7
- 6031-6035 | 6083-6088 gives 2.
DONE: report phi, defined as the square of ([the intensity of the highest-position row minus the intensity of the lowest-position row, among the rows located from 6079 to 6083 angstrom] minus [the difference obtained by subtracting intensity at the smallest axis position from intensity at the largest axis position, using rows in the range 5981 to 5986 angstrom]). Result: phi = 38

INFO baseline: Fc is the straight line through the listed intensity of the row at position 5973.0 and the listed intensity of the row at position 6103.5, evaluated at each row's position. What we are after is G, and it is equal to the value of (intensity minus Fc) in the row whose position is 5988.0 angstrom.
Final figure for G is -1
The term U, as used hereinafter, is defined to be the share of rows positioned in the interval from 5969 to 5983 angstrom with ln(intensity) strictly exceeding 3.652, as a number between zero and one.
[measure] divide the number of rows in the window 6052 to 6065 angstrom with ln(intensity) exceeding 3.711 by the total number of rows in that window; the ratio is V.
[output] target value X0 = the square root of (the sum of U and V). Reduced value 0.33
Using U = 0.0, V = 0.1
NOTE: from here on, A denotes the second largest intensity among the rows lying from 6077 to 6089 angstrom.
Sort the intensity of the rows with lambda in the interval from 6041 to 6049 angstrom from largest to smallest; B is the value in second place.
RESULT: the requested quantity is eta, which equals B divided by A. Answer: 0.85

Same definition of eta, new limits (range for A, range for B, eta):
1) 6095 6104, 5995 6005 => 0.94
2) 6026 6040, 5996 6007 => 0.91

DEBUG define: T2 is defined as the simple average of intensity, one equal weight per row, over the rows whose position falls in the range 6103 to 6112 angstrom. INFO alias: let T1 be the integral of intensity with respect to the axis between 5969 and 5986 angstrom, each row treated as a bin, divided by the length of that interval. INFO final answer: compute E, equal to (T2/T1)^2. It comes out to 1.06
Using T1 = 37.4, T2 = 38.4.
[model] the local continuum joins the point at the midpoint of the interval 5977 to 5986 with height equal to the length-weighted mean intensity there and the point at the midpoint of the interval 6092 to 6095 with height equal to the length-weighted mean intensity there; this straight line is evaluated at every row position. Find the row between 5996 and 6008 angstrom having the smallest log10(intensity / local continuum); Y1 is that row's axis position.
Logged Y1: 6000.0 angstrom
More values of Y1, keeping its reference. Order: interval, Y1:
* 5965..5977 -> 5976.0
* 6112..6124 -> 6112.5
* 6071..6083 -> 6082.5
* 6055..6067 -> 6057.0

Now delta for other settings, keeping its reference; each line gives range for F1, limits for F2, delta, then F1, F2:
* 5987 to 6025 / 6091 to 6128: 0.0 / 2.2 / 2.2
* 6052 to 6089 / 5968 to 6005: -1.5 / 4.5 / 1.6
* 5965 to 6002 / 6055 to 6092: 1.4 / 1.5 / 4.3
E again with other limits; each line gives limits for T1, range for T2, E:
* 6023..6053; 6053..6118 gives 0.99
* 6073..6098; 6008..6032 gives 0.86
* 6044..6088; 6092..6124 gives 0.91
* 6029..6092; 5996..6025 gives 0.89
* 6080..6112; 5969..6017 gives 0.93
